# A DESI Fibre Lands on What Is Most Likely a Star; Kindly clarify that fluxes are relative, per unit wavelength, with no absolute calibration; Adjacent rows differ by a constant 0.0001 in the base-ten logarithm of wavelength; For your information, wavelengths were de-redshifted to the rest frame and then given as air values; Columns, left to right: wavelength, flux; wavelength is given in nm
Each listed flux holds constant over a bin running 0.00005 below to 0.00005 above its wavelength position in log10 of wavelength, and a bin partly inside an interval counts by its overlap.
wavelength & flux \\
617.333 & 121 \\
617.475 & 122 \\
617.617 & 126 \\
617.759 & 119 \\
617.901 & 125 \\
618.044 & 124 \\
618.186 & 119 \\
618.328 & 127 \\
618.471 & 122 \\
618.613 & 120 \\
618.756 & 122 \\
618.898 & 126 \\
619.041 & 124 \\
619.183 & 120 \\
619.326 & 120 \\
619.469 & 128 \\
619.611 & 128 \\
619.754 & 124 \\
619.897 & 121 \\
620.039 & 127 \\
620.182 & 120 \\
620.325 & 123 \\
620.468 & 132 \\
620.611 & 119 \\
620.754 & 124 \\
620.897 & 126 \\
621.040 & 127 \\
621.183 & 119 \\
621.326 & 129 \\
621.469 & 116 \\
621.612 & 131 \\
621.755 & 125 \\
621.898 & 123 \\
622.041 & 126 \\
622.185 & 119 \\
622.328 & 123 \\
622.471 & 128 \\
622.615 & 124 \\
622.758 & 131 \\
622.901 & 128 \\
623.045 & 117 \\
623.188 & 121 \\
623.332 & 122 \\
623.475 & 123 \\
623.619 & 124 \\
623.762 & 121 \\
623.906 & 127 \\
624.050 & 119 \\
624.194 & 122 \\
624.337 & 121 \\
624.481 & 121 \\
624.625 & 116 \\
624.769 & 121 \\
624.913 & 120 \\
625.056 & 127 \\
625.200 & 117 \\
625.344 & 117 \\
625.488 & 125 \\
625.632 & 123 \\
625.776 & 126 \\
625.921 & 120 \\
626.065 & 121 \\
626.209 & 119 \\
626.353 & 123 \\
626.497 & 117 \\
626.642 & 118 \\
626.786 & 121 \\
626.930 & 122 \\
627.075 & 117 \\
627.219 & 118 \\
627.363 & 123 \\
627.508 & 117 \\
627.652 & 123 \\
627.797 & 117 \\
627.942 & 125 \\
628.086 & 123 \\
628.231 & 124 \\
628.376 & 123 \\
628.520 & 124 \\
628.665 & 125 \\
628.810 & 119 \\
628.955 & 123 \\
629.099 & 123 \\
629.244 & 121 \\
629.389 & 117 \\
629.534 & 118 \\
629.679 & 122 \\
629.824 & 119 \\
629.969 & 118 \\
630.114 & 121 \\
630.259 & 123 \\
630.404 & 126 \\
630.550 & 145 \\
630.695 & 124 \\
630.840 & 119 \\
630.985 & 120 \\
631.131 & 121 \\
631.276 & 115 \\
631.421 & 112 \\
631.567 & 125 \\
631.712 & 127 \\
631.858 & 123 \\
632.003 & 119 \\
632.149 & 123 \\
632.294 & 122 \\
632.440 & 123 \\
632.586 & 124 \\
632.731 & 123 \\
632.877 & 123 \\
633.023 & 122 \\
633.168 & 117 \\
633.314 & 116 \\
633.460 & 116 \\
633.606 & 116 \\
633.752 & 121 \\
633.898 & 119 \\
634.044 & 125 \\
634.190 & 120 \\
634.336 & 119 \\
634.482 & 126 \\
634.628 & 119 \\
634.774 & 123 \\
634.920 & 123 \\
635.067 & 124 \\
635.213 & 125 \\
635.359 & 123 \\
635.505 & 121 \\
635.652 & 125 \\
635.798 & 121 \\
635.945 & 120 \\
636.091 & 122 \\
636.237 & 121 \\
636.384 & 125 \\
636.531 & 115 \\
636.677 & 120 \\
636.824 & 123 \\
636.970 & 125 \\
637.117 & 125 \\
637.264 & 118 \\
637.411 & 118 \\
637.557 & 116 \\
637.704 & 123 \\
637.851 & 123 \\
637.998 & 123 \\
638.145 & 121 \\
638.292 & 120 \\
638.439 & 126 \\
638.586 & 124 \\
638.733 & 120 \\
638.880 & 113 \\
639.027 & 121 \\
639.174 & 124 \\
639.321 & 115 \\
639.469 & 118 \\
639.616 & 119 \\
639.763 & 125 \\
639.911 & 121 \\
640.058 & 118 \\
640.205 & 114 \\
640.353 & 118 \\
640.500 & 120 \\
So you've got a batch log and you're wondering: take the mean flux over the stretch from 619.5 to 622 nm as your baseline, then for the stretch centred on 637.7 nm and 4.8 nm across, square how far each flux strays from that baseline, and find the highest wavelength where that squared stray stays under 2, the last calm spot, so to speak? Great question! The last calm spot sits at 639.763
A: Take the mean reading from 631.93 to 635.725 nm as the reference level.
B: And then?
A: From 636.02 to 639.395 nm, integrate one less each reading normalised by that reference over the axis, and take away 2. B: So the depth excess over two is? -1.99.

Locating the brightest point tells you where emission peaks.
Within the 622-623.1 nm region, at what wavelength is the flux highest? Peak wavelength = 622.758 nm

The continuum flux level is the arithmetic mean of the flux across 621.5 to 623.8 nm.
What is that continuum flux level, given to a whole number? 124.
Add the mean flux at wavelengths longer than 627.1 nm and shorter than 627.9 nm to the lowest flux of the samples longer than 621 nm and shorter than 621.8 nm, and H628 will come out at 236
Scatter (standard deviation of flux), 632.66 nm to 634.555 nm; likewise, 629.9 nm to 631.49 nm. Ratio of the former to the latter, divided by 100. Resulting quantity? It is 0.004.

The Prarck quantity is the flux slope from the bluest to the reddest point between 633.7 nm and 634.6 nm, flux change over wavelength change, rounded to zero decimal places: 7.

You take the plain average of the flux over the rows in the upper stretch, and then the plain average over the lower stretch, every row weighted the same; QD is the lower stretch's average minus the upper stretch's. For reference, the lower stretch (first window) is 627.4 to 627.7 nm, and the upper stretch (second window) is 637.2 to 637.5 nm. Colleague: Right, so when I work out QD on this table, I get 2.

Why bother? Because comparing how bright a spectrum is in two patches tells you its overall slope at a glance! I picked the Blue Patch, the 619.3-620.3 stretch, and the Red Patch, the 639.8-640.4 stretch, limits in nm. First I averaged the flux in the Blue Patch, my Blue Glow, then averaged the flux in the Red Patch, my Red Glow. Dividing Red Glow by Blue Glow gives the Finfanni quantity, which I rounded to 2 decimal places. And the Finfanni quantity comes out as 0.95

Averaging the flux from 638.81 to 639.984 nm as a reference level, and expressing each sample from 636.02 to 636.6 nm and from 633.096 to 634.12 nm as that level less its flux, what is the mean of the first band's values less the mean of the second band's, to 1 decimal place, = -2.2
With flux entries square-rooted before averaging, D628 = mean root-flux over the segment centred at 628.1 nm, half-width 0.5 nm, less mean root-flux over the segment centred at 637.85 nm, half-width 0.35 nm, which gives 0.07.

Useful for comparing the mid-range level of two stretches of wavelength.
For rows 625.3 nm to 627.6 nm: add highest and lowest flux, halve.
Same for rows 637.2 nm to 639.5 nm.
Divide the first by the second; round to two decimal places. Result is 1.02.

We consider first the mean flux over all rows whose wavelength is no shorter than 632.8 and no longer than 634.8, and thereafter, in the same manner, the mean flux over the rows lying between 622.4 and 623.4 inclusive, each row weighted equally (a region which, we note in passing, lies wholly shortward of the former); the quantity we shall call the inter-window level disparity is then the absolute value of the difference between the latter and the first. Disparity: 4.3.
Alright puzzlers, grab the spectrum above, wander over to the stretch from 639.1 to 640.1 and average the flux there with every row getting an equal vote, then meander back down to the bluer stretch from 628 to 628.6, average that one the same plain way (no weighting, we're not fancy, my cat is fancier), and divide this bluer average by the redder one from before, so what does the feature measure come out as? 1.03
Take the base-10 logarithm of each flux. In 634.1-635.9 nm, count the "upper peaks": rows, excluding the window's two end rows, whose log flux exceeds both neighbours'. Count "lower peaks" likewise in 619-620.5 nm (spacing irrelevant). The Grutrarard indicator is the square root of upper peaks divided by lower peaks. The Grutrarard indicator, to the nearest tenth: 1.7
